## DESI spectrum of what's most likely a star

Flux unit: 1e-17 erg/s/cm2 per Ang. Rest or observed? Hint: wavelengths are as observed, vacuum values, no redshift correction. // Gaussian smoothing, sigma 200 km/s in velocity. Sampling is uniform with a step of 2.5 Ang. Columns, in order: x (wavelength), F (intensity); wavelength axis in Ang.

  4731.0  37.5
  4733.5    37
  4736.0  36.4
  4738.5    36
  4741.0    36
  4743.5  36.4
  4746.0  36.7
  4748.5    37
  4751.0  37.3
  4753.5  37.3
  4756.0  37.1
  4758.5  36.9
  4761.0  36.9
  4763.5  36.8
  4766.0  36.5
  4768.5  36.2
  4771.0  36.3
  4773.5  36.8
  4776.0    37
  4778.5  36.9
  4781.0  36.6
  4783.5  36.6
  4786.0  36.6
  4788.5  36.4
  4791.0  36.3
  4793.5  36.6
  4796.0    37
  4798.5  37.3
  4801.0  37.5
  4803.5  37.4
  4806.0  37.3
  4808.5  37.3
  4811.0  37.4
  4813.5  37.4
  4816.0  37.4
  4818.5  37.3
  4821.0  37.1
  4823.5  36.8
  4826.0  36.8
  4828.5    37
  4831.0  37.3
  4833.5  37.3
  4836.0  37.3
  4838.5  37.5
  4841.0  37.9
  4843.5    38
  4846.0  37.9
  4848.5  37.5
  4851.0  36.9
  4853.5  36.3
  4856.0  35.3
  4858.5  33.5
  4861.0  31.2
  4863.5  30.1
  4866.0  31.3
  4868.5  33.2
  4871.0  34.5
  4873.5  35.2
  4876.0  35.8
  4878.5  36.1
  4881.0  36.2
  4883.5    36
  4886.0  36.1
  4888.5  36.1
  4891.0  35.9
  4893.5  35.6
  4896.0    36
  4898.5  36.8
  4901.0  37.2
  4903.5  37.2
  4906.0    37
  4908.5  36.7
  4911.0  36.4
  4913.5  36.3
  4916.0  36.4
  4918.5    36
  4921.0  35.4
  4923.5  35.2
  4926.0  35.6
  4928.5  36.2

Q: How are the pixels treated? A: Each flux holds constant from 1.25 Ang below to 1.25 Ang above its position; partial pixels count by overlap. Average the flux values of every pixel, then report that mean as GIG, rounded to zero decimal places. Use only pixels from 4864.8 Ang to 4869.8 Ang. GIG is 32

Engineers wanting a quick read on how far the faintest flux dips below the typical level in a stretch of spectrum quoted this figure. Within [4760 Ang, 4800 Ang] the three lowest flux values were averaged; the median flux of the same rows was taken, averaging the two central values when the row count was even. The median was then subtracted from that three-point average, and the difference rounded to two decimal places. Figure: -0.33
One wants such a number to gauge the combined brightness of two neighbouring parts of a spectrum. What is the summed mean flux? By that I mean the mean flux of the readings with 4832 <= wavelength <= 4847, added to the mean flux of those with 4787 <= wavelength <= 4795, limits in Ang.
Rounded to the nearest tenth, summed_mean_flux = 74.1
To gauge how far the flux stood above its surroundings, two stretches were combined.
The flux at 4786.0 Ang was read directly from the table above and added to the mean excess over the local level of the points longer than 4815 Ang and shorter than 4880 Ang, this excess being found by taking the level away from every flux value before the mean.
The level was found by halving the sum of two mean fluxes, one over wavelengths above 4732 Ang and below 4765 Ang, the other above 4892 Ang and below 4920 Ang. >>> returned 35.8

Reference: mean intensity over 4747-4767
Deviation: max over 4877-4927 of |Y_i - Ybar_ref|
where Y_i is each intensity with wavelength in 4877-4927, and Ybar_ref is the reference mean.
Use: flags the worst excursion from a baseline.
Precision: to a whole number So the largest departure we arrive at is 2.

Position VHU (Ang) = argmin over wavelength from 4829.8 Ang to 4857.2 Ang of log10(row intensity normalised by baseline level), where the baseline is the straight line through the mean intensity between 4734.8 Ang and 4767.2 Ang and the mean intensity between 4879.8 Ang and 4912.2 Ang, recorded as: 4856.0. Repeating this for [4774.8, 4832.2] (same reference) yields 4791.0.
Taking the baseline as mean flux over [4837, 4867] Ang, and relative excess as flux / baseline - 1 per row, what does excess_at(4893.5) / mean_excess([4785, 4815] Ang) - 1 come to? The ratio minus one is -0.8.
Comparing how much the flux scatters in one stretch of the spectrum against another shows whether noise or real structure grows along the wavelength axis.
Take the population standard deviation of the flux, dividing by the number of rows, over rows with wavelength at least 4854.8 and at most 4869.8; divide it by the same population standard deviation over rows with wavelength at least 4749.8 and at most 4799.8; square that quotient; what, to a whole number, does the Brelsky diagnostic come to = 28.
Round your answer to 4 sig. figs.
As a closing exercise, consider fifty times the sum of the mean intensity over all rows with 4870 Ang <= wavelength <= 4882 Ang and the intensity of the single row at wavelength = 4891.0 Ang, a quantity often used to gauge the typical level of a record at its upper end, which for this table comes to 3573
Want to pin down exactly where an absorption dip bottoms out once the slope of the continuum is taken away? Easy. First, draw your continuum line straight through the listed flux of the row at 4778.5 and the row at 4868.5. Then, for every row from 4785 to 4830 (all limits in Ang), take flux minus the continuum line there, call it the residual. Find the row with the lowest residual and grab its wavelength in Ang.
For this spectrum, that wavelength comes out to 4788.5 Ang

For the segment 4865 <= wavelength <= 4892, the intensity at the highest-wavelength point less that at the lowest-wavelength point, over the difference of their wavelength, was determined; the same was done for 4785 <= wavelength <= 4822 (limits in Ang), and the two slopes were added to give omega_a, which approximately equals 0.20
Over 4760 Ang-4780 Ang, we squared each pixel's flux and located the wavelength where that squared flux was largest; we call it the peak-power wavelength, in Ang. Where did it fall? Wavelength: 4776.0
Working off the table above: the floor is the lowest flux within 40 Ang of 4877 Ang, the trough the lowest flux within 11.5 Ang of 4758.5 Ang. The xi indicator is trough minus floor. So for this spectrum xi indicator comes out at 6.1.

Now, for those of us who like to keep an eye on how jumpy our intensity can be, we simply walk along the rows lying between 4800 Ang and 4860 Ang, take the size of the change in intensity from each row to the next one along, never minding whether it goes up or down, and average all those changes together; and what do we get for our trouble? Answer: 0.29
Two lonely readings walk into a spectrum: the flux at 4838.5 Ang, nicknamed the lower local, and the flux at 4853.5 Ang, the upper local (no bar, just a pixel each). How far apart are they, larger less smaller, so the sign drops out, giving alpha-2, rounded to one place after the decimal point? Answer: 1.2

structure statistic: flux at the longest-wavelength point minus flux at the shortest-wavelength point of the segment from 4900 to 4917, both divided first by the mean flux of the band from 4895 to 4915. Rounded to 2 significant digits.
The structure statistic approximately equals -0.022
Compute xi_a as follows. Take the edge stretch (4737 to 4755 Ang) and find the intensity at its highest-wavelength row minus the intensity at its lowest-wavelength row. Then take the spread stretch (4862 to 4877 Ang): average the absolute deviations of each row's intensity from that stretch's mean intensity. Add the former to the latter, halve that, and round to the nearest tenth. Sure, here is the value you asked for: 1.6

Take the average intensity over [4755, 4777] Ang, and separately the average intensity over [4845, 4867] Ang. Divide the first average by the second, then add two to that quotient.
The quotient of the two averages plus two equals 3.07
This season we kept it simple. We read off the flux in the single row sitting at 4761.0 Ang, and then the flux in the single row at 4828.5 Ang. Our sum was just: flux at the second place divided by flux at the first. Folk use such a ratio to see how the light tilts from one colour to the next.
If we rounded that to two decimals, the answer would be 1.00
